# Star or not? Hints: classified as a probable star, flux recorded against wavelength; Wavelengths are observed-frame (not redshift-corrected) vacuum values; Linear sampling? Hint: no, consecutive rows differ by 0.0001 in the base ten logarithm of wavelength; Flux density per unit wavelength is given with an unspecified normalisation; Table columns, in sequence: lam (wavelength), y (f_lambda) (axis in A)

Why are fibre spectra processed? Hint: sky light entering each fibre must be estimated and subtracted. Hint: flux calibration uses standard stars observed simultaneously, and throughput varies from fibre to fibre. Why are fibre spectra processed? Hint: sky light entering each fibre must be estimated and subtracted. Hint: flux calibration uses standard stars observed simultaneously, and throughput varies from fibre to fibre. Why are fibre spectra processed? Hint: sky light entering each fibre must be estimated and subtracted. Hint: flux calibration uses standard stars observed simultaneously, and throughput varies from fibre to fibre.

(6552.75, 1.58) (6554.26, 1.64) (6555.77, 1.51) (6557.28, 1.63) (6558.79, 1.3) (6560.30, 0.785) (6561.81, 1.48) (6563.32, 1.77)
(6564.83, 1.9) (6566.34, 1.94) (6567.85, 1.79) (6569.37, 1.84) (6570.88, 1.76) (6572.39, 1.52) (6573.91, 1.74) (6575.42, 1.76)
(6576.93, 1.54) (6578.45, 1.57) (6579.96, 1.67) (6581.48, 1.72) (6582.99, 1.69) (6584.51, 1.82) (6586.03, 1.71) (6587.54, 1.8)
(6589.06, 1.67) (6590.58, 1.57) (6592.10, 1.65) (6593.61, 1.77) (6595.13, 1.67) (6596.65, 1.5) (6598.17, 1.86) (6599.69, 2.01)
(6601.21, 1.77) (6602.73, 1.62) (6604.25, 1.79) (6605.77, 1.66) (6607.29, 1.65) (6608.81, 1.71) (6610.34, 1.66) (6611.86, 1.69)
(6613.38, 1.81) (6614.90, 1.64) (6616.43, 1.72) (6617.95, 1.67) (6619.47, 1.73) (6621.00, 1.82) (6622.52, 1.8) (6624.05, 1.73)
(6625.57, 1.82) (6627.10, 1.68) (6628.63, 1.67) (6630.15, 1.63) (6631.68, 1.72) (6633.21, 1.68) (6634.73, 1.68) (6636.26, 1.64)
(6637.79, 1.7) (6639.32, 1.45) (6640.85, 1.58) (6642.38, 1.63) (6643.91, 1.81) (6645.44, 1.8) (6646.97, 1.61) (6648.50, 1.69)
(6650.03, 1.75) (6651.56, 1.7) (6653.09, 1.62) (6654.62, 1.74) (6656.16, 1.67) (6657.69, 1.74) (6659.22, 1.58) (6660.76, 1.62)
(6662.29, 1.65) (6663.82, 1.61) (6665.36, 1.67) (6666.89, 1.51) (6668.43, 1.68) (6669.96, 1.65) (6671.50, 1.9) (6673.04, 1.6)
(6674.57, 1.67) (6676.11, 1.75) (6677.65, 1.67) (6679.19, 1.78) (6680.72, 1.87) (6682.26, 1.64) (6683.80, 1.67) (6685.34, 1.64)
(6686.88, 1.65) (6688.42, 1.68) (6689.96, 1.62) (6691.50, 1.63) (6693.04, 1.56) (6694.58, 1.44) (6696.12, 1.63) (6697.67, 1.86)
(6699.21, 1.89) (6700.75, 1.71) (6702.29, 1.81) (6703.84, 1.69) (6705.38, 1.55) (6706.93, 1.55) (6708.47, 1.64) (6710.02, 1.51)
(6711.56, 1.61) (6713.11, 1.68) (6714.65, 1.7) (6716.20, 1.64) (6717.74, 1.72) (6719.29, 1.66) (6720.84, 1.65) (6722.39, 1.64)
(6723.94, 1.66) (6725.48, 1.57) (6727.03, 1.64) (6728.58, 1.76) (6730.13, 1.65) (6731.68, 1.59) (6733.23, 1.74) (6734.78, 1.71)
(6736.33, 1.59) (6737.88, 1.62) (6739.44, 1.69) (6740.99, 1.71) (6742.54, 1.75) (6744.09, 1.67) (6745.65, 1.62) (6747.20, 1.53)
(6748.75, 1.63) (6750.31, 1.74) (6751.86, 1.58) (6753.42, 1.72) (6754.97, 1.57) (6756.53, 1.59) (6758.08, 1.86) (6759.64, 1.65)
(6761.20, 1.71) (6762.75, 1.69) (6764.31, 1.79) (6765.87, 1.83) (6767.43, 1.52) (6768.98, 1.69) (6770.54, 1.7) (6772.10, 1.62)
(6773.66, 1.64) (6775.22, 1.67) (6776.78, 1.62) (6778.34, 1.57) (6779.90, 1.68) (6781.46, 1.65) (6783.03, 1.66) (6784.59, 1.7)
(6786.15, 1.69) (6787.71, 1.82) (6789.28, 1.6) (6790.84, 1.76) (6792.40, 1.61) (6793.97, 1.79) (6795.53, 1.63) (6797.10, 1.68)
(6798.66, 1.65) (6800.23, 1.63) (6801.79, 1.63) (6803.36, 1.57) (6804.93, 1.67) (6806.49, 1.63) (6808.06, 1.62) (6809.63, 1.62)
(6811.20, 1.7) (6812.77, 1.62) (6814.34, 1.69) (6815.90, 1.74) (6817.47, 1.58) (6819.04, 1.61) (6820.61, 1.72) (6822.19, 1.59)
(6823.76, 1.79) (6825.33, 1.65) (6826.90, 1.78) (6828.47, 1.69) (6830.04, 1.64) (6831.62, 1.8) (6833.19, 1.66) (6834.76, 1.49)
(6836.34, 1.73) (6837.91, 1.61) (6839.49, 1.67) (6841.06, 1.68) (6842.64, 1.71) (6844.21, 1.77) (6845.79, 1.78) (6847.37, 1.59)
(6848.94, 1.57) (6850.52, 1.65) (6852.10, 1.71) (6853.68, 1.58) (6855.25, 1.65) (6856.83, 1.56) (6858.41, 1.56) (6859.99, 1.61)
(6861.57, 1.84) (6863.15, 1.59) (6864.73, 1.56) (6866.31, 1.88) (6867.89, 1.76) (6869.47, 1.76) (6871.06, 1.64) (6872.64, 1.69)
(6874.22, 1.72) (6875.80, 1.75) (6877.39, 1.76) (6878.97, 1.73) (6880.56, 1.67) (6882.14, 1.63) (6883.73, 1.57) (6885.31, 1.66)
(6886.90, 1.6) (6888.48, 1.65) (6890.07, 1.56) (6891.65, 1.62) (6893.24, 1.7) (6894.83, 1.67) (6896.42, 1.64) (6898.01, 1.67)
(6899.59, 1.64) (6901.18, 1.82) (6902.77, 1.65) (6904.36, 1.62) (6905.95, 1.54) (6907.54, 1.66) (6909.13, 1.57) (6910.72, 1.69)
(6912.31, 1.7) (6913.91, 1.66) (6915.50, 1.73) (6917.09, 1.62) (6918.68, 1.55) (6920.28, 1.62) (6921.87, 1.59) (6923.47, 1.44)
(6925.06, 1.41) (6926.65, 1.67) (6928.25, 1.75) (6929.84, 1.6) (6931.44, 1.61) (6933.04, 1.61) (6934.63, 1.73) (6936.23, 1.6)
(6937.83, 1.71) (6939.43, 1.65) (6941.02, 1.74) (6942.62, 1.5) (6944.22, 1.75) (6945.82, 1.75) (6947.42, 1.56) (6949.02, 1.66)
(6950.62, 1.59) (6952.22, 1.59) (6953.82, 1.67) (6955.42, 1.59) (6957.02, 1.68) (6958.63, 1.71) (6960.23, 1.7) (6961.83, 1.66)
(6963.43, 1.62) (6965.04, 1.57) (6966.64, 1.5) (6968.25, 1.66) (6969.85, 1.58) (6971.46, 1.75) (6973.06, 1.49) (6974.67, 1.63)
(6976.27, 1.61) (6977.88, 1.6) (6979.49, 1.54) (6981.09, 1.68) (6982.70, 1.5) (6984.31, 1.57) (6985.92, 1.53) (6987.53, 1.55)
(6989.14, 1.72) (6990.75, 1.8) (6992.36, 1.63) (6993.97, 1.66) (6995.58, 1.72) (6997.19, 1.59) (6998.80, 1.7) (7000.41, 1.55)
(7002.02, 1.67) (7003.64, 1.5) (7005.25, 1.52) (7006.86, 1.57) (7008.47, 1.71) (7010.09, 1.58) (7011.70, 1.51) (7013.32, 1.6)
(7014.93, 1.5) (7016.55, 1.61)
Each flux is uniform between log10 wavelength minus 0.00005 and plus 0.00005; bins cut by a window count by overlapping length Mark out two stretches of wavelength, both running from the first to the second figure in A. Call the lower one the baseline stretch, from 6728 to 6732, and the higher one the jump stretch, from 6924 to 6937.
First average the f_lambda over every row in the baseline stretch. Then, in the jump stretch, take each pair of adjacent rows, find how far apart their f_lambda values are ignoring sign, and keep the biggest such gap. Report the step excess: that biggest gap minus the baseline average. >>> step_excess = -1.41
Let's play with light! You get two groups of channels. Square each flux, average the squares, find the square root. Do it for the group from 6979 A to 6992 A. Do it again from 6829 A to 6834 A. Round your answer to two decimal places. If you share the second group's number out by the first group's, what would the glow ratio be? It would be 1.05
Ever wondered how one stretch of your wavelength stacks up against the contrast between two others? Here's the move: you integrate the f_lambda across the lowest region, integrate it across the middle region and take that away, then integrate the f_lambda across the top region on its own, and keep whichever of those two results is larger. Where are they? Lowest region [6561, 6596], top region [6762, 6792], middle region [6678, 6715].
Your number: 50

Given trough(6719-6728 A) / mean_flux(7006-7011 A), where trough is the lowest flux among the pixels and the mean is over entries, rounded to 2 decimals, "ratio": 0.97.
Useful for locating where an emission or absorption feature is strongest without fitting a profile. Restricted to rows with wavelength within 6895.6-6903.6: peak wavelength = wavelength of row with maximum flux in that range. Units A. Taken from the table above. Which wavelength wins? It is 6901.18 A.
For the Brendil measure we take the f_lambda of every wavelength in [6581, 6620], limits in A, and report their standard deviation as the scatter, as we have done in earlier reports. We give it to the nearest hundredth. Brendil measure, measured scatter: 0.10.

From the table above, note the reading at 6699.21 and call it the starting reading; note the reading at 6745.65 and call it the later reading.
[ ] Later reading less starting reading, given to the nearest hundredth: -0.27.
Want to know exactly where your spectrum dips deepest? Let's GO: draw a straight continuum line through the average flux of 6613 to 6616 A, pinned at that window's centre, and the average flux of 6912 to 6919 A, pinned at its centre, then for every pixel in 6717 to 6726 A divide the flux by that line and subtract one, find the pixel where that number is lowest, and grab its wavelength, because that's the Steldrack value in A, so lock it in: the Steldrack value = 6725.48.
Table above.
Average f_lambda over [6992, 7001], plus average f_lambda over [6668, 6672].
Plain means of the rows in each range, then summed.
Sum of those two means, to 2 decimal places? 3.38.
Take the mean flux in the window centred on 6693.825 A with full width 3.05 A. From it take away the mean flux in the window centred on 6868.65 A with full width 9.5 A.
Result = -0.21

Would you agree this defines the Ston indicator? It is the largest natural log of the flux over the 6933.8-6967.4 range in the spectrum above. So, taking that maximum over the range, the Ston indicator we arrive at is 0.56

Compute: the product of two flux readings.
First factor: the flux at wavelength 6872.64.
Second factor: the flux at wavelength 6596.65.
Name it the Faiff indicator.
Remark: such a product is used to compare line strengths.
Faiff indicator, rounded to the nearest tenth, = 2.5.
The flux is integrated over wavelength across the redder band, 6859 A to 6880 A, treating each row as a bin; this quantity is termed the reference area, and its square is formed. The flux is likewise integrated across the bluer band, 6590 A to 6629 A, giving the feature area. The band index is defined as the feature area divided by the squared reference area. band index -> 0.05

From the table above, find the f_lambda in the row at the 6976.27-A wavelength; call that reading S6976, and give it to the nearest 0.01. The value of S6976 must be 1.61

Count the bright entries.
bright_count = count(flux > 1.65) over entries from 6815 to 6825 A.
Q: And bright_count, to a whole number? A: 3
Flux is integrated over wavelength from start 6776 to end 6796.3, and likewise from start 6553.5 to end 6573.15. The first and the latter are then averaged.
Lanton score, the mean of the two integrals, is 32.8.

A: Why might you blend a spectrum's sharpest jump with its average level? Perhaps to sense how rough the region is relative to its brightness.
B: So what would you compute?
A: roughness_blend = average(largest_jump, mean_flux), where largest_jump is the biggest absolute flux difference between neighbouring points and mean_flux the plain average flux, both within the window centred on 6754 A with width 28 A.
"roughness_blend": 0.99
